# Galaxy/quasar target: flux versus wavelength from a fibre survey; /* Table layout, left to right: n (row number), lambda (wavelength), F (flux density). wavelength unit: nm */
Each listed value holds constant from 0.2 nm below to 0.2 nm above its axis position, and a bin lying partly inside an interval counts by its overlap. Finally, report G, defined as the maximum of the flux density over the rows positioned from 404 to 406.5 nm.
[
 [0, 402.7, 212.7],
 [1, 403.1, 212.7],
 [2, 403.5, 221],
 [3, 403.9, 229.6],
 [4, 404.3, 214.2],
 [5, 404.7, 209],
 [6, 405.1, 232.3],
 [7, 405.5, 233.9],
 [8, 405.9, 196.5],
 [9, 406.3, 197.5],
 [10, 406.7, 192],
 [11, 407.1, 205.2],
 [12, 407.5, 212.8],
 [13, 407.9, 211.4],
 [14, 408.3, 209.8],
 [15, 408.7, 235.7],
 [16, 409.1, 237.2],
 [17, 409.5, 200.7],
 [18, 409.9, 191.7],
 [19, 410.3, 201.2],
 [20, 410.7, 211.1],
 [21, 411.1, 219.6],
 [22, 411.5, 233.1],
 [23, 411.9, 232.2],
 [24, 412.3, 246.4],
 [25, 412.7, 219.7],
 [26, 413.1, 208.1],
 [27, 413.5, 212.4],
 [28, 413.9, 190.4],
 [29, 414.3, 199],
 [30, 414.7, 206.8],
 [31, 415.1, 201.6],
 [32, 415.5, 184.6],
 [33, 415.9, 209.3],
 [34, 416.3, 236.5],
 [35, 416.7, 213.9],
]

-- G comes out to 233.9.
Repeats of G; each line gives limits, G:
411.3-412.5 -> 246.4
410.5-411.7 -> 233.1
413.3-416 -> 212.4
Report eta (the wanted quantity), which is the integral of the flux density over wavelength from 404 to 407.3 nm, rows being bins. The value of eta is 695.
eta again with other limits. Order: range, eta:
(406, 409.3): 700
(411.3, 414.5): 697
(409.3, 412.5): 694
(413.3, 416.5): 656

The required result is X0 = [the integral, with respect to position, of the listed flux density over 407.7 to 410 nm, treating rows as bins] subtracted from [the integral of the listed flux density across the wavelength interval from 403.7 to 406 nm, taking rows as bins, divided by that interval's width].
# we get -275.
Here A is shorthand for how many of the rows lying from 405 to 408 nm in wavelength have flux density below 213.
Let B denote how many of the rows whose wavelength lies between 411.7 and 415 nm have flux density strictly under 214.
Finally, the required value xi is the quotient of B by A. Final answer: 0.8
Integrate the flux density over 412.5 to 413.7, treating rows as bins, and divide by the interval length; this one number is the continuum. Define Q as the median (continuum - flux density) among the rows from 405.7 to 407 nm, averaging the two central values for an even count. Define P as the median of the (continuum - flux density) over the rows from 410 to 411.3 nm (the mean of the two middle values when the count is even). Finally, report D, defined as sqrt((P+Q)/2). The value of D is 3.1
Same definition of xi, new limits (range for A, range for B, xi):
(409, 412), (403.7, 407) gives 1.0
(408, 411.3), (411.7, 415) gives 1.0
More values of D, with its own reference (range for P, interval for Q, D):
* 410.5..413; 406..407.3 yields 1.3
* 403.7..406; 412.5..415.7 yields 0.6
